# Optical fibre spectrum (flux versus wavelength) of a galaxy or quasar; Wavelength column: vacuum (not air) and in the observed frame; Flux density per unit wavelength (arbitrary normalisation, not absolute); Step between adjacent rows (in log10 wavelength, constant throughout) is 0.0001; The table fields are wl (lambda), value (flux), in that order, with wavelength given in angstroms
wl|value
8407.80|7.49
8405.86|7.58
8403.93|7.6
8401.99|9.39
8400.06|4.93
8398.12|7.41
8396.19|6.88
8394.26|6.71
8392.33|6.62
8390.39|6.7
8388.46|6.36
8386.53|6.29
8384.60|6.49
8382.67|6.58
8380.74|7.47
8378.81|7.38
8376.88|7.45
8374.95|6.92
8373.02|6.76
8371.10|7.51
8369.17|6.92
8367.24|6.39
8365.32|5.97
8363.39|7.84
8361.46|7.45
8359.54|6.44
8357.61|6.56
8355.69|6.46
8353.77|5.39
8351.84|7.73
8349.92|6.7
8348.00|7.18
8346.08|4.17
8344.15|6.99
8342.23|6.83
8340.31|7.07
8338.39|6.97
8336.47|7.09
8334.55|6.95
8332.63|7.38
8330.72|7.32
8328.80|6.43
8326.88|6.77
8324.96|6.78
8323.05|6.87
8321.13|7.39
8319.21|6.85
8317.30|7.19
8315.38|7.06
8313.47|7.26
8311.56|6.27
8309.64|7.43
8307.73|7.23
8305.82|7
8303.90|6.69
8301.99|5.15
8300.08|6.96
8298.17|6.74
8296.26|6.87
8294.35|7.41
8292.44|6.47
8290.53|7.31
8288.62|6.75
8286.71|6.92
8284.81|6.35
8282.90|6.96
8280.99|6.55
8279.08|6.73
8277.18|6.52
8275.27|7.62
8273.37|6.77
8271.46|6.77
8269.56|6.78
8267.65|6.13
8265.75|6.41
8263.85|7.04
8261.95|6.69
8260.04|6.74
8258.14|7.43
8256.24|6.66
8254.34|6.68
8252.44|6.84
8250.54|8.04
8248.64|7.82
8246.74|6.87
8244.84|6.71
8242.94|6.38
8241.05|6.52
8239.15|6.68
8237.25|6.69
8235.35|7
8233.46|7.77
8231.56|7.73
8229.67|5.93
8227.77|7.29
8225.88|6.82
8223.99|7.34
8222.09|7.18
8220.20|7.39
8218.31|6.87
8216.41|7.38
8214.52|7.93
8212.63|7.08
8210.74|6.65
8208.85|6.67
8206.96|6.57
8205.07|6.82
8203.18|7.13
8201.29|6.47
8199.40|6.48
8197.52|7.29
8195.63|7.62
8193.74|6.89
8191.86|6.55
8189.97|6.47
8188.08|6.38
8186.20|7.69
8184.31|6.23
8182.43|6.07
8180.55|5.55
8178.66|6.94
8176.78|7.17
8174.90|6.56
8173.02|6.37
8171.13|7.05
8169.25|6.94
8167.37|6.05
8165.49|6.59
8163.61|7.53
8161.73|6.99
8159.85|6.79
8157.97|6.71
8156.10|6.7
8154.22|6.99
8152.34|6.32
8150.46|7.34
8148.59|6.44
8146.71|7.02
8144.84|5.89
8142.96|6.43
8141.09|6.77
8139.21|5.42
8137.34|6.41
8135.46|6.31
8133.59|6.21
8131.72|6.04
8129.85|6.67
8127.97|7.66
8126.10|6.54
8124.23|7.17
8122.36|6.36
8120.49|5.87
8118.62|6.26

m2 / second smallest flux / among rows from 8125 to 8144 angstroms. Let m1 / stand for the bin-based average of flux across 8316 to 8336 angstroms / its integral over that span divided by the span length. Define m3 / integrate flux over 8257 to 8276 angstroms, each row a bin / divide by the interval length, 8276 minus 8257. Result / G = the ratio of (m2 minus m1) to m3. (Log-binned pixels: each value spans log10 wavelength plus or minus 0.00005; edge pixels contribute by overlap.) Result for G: -0.140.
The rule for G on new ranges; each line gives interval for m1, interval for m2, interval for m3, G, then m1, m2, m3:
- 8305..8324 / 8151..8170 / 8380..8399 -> -0.109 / 7.1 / 6.32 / 6.74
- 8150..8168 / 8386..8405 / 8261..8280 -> -0.075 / 6.8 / 6.29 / 6.75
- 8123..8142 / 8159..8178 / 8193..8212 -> -0.021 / 6.5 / 6.37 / 6.86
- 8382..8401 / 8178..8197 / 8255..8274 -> -0.063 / 6.5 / 6.07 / 6.74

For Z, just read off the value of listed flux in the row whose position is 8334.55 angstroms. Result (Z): 6.95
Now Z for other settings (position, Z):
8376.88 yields 7.45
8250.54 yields 8.04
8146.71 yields 7.02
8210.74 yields 6.65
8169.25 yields 6.94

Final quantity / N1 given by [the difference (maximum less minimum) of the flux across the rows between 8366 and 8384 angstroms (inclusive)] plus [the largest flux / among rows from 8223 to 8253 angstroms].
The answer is 9.2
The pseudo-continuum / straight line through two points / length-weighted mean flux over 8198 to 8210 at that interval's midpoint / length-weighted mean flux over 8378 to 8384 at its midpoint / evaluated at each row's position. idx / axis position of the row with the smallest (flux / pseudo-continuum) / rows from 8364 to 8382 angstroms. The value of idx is 8365.32 angstroms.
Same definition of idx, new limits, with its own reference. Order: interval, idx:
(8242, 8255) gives 8242.94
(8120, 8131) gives 8120.49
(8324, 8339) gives 8328.80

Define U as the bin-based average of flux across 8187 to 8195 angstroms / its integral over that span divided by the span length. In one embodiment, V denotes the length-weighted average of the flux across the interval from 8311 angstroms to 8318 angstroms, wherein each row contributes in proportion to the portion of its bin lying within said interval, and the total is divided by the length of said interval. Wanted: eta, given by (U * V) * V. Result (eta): 323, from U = 6.6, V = 6.98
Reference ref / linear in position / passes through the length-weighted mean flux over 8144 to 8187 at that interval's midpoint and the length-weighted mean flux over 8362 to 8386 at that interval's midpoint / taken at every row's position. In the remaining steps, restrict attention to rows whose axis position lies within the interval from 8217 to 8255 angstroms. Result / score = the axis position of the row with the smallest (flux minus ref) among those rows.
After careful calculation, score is 8229.67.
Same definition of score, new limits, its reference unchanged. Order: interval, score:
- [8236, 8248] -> 8242.94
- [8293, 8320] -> 8301.99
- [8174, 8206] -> 8180.55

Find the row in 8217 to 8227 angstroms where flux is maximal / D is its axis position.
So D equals 8220.20 angstroms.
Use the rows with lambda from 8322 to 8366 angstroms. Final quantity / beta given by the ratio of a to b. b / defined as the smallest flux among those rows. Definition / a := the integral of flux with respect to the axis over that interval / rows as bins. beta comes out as 71.3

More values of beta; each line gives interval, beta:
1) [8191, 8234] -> 51.0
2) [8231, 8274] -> 48.5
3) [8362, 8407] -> 63.6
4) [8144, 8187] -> 51.8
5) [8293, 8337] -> 59.1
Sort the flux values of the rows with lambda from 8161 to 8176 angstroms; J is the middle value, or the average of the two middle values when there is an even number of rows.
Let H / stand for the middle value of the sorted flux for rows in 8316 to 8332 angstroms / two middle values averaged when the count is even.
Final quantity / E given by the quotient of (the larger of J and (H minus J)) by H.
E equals 0.99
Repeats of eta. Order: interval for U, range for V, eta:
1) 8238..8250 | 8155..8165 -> 330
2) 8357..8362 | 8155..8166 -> 323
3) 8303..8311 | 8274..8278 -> 352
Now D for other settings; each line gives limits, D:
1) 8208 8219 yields 8214.52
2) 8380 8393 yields 8380.74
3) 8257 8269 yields 8258.14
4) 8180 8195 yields 8186.20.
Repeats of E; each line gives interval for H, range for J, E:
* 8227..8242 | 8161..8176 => 0.99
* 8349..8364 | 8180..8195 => 0.97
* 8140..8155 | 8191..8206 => 1.04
